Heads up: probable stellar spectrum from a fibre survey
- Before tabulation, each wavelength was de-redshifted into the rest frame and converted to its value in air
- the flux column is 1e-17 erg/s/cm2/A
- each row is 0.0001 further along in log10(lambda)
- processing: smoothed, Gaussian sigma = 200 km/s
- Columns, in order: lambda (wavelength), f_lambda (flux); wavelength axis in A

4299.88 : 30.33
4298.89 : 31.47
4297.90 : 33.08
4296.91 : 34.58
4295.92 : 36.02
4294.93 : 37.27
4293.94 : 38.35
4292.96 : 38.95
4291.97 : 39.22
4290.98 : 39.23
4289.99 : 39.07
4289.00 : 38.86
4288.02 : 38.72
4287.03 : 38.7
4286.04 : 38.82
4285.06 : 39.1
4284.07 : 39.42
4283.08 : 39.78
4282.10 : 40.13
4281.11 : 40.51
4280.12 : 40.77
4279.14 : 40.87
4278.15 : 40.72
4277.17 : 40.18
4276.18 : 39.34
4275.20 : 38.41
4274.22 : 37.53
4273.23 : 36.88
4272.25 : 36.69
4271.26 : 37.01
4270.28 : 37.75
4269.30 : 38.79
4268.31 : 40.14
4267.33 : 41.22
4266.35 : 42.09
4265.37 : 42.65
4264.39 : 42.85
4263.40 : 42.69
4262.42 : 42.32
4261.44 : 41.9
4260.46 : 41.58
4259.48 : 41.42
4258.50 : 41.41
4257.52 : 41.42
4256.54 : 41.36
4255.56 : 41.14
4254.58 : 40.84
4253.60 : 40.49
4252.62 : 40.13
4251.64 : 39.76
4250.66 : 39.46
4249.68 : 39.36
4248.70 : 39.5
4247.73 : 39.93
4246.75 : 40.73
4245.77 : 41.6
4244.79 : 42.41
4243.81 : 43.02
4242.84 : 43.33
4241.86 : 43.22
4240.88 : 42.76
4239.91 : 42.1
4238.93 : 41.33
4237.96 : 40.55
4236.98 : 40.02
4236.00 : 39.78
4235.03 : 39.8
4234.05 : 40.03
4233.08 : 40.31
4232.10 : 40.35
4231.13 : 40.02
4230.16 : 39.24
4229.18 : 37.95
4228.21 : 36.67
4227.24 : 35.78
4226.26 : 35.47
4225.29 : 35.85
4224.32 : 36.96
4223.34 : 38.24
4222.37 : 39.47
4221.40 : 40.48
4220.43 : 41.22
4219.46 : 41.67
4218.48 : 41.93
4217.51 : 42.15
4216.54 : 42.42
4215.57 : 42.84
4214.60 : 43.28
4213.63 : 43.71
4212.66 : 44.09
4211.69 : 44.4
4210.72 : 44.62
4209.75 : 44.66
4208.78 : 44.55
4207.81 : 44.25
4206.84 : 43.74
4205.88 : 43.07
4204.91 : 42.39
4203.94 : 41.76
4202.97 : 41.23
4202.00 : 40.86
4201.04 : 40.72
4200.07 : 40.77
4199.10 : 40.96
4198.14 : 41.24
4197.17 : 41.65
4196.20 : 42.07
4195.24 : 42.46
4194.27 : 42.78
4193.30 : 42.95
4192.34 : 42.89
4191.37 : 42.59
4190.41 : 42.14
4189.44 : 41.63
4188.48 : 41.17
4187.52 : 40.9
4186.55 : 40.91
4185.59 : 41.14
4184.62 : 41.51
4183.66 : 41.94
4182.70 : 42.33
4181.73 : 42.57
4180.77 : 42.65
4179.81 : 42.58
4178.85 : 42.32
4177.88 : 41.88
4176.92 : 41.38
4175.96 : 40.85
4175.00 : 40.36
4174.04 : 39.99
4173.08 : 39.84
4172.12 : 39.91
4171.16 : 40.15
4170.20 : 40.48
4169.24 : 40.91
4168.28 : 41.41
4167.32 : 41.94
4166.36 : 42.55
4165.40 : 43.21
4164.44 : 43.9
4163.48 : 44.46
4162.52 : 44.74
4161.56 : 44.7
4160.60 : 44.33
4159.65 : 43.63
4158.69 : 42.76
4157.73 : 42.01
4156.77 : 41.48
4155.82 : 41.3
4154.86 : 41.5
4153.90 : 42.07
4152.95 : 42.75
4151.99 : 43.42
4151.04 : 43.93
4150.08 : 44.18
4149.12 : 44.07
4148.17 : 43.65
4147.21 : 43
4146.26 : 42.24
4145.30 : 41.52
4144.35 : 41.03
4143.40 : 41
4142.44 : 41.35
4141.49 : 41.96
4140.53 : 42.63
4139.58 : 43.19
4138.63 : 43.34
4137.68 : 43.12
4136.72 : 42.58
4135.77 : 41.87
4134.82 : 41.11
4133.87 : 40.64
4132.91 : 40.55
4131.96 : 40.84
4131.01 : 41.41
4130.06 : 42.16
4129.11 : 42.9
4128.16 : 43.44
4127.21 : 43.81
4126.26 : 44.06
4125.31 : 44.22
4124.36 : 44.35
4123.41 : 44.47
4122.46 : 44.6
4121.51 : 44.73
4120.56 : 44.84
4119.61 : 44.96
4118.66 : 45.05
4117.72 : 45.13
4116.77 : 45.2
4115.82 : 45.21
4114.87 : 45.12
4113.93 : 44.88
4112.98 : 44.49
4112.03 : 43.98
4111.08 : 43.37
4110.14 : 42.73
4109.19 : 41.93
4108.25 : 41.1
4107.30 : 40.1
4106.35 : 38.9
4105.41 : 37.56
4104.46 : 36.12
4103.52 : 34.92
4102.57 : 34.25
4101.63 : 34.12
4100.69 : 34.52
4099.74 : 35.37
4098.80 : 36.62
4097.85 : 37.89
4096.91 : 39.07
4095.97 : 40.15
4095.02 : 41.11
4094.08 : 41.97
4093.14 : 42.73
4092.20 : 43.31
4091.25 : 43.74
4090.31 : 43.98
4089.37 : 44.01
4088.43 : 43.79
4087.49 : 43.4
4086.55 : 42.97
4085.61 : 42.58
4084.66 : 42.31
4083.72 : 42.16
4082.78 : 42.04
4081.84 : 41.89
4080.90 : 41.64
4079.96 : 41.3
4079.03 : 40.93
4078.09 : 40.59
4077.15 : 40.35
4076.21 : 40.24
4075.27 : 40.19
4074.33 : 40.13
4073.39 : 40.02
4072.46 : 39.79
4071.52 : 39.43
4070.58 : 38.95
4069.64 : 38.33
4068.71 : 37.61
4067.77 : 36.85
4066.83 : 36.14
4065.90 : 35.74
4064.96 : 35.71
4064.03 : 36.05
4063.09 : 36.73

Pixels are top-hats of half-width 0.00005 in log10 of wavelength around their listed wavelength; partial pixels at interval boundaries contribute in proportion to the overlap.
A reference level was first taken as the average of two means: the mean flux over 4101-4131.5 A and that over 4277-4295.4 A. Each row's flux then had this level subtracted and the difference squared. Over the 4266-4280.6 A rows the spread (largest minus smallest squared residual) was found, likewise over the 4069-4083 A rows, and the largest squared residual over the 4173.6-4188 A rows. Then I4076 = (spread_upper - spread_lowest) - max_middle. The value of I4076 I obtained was 8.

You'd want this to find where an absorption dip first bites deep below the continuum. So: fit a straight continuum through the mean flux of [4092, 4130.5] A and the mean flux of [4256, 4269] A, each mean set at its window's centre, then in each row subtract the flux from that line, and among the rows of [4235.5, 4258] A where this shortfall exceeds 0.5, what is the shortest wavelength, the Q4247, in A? 4236.00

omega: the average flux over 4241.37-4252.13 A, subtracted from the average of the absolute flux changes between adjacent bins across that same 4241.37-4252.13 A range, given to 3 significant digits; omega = -40.7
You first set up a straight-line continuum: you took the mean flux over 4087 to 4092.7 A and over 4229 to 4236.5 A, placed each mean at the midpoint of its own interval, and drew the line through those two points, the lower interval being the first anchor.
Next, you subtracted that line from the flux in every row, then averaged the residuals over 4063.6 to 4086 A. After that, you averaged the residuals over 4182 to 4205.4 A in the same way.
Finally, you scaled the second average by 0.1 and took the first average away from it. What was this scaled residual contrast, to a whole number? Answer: 5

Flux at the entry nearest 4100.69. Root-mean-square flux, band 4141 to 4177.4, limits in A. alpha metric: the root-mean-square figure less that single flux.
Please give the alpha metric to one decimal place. 7.7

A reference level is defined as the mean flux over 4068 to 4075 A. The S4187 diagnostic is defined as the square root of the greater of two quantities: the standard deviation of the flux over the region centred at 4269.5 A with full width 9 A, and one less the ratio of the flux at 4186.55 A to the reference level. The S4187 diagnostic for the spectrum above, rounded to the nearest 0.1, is 1.5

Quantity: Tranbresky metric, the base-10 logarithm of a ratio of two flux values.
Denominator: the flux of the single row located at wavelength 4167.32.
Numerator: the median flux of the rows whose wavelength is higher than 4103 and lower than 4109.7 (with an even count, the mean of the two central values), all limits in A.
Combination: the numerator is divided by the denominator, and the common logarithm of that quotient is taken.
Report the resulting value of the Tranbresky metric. -0.03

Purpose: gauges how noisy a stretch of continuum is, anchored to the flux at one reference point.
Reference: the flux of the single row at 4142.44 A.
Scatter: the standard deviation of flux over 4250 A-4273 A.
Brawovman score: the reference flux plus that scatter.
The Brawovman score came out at 43.1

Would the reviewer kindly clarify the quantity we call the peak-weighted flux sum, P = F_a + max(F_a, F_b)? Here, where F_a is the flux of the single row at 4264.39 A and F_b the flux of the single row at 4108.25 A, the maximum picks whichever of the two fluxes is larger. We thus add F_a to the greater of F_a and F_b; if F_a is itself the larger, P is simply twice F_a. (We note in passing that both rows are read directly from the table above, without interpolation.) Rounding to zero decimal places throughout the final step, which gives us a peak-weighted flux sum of 86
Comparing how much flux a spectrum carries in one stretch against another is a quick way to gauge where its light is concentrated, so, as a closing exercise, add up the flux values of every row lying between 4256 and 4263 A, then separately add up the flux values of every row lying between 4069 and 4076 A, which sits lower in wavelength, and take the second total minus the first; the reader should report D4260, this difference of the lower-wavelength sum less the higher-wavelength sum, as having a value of -15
